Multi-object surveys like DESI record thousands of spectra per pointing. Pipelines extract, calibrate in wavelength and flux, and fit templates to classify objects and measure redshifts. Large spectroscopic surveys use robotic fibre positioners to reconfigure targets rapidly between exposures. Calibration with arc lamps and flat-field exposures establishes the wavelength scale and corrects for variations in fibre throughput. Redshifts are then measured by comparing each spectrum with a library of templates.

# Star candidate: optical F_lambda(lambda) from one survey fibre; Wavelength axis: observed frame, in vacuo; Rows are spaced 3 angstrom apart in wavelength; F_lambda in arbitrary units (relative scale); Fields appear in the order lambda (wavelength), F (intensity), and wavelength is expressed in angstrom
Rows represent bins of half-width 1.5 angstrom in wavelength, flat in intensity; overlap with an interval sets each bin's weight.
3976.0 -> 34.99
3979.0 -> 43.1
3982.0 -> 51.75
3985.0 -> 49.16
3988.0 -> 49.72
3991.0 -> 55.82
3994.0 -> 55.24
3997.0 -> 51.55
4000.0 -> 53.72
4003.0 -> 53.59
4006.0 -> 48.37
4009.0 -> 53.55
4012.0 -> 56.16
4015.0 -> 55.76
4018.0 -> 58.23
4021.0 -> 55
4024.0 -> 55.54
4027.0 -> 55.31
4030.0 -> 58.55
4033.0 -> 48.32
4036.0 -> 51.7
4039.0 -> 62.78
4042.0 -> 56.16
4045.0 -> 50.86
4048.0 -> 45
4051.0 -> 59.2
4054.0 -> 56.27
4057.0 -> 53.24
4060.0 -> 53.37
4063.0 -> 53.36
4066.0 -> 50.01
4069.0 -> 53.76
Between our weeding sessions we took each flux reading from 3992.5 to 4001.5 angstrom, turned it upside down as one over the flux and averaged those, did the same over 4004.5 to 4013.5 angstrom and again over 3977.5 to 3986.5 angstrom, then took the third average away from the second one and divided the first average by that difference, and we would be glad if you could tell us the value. -10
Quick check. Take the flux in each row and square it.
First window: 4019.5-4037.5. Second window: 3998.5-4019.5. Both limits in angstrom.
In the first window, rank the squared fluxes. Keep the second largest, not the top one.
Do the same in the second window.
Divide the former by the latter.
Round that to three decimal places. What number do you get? 0.978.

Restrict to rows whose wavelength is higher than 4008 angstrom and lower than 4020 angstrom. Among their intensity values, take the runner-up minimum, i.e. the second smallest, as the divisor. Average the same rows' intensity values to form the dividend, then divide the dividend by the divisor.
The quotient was 1.00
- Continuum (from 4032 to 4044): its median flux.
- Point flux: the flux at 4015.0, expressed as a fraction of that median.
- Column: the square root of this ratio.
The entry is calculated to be 1.02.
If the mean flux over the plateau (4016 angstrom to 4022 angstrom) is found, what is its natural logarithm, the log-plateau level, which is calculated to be 4.04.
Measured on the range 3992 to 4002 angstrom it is 3.98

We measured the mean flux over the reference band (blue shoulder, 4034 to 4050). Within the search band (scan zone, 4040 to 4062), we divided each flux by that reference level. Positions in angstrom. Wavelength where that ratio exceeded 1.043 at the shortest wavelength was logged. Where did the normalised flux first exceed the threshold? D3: 4042.0 angstrom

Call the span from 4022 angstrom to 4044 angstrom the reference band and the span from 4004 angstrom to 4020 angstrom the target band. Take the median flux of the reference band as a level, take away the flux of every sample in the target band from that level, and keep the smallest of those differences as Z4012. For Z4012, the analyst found -3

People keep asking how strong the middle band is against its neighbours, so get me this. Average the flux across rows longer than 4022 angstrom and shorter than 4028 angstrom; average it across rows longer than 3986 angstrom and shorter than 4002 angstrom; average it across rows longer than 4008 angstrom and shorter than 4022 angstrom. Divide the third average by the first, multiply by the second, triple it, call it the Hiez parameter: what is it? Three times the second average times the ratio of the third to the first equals 161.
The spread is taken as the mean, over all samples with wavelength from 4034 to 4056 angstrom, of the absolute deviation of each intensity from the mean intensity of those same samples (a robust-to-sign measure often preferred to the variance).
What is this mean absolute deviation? 4.61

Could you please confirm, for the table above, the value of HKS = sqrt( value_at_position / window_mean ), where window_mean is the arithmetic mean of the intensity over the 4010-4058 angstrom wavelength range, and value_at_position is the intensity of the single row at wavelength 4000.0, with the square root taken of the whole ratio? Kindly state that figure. 0.99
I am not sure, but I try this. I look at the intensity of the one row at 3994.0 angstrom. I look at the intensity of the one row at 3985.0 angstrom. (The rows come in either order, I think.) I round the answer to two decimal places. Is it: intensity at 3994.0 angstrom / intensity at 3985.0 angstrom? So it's 1.12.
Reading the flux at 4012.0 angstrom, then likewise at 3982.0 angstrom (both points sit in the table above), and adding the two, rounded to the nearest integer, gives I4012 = 108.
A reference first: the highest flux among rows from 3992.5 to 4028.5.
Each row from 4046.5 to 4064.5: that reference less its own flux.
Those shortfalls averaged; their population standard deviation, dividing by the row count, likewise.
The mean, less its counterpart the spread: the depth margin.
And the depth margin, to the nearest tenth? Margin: 0.5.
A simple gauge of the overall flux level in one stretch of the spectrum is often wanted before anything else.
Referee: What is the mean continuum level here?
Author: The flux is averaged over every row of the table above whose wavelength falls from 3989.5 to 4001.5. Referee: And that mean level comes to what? 54.1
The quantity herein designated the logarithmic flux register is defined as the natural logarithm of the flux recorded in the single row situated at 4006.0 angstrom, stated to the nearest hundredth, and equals 3.88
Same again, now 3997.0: 3.94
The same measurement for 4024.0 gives 4.02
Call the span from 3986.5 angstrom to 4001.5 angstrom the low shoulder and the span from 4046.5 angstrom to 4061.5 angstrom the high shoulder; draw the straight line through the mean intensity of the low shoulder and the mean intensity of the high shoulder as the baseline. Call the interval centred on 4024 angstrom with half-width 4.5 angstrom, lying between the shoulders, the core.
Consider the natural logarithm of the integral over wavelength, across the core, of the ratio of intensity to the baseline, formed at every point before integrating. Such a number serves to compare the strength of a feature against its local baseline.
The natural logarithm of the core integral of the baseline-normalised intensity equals 2.23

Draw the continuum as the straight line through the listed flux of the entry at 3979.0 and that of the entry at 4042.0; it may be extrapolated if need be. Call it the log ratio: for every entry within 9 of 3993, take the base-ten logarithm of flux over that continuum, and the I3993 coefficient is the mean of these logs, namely 0.058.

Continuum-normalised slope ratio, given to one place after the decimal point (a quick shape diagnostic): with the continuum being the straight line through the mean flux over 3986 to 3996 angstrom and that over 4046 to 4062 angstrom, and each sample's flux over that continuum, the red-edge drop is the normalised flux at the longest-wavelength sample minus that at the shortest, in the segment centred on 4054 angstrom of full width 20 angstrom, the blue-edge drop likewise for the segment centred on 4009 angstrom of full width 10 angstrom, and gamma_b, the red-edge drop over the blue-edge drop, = 0.3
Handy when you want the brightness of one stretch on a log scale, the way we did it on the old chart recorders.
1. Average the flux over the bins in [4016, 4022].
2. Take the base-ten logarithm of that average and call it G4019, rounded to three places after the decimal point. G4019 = 1.753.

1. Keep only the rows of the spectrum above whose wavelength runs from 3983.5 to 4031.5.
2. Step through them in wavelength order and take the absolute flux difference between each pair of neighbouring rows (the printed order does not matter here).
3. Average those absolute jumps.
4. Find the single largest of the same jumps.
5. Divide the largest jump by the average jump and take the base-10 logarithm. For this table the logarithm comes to 0.401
